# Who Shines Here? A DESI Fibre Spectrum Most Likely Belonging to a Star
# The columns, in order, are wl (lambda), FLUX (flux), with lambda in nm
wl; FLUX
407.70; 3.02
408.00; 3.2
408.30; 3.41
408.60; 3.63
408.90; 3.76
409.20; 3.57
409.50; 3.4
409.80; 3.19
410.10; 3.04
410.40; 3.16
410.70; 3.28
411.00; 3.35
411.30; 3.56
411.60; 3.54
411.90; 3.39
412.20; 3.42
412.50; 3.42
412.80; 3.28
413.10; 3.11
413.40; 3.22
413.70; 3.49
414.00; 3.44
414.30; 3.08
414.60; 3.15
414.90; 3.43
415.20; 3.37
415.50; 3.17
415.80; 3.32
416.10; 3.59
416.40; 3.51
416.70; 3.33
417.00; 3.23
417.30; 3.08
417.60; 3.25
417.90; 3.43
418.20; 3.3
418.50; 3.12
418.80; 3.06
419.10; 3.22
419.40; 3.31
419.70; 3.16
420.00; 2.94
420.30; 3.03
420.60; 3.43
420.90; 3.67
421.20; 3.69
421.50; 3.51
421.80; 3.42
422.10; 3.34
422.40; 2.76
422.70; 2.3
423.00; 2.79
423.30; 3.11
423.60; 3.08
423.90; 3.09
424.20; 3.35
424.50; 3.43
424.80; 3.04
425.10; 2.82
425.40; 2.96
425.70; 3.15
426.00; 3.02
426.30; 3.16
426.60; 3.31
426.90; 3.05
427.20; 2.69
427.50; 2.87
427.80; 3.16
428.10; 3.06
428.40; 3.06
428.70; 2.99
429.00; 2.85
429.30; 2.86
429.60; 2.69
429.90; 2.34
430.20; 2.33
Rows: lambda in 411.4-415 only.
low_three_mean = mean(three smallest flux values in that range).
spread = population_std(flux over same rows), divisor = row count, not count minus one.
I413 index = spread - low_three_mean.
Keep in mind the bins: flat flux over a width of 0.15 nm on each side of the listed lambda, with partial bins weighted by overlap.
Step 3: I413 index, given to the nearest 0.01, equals -2.96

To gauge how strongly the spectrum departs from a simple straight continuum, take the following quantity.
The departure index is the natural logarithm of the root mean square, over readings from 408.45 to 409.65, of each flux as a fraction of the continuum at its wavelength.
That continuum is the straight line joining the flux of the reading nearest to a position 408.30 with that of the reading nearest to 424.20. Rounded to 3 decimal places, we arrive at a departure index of 0.053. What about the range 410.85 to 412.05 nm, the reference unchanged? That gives 0.018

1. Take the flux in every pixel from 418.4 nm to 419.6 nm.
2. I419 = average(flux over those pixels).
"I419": 3.18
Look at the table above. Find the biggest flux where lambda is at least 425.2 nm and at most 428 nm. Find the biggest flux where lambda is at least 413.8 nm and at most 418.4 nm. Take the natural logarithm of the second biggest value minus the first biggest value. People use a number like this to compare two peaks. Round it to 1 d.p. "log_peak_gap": -1.3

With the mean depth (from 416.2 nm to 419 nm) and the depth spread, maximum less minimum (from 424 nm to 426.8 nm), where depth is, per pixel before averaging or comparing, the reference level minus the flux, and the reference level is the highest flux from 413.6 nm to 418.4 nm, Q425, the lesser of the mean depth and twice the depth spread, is 0.33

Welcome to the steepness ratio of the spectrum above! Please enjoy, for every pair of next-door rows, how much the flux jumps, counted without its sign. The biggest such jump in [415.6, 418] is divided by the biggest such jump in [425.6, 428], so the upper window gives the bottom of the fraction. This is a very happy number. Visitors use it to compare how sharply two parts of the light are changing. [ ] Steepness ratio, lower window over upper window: 0.75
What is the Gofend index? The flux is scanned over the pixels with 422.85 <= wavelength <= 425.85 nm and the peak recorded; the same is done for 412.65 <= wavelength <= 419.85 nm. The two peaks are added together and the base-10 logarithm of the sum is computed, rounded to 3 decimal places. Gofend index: 0.846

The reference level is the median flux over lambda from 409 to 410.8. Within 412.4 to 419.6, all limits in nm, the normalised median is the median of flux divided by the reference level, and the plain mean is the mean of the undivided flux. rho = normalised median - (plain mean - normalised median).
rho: -1.25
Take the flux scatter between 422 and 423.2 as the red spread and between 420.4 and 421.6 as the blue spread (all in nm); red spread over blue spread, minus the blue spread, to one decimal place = 3.3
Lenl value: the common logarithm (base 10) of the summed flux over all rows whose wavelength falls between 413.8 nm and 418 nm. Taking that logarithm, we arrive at 1.67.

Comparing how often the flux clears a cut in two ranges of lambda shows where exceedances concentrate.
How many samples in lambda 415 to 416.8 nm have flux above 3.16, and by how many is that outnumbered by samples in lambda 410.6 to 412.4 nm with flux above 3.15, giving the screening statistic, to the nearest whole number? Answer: 0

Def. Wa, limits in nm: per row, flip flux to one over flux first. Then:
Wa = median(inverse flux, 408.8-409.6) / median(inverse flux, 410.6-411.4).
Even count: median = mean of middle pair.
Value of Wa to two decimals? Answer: 0.94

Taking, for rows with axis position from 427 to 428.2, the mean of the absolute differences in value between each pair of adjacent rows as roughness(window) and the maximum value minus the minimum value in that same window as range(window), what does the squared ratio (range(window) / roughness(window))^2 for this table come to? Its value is 6.1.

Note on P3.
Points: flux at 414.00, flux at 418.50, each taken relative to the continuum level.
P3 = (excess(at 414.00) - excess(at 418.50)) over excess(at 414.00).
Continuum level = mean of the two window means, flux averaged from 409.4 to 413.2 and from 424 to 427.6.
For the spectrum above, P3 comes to 1.3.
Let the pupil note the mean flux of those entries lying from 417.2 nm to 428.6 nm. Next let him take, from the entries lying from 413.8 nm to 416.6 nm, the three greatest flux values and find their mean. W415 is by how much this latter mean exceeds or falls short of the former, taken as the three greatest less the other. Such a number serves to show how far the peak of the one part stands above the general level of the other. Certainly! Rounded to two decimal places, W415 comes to 0.38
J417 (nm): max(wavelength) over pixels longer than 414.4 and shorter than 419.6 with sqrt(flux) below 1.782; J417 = 418.80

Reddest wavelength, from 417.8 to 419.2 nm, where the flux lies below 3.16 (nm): 418.80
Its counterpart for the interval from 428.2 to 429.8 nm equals 429.60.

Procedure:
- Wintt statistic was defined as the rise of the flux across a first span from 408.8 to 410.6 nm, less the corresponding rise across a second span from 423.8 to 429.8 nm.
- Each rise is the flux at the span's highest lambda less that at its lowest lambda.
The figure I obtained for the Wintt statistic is -0.2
